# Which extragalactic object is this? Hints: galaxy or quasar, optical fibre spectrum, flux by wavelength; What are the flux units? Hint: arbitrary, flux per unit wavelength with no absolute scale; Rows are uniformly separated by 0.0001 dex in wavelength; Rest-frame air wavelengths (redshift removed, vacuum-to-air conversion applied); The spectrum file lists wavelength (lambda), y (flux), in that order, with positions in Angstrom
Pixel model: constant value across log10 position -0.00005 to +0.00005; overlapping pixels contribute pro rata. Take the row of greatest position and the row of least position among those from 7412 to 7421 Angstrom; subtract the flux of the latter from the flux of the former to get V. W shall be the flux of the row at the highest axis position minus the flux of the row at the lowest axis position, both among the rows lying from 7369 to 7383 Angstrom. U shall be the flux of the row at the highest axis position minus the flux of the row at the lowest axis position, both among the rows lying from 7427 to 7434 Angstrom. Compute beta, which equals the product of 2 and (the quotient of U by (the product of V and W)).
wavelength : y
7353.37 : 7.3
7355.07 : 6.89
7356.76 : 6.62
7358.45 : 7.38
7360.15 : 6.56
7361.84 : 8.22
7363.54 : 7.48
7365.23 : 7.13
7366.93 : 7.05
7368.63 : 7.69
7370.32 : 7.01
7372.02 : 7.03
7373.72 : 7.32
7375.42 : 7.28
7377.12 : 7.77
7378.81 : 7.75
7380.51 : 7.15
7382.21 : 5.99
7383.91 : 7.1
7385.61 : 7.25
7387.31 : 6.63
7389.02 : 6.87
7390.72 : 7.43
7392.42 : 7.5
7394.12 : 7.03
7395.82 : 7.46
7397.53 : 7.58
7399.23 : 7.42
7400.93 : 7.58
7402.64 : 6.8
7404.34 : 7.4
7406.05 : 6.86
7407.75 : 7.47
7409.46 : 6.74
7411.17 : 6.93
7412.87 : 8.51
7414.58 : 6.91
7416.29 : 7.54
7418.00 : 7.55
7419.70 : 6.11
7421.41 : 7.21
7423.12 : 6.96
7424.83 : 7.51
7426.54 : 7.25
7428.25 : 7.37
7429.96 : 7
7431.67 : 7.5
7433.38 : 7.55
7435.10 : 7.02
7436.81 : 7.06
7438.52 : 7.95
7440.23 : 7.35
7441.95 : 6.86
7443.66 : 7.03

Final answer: 0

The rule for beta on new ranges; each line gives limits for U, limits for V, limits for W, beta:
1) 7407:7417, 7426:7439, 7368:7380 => 3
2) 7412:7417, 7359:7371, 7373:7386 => 62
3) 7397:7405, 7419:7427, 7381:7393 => 0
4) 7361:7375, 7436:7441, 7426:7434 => -21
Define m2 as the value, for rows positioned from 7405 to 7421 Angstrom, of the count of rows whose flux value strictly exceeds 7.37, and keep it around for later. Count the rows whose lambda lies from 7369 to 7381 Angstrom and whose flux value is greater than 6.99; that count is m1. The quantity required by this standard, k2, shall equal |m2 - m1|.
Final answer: 3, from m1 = 7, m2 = 4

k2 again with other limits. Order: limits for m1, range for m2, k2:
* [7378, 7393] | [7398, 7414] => 1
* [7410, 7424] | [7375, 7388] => 2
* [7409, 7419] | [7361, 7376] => 0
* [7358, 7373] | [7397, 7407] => 4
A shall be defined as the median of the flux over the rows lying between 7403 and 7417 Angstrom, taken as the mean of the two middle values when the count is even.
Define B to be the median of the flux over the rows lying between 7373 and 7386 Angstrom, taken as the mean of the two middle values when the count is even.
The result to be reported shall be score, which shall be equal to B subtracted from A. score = -0.10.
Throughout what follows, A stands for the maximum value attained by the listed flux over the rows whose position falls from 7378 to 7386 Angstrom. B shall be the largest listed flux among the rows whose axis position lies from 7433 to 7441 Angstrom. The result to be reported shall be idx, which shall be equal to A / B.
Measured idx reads 0.97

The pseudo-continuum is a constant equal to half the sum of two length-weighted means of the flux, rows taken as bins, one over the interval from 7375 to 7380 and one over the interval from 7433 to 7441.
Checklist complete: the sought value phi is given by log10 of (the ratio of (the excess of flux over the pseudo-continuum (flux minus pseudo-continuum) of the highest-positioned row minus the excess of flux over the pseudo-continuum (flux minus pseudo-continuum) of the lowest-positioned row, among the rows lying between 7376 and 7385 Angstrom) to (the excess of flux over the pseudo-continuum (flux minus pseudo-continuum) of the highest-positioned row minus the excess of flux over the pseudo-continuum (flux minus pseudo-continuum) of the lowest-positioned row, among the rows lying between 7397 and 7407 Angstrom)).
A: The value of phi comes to -0.03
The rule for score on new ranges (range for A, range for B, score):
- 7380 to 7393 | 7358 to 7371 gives -0.13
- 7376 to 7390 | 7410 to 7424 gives 0.04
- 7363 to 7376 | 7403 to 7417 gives 0.04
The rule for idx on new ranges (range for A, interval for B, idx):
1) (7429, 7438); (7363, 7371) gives 0.98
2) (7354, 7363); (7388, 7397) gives 1.10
